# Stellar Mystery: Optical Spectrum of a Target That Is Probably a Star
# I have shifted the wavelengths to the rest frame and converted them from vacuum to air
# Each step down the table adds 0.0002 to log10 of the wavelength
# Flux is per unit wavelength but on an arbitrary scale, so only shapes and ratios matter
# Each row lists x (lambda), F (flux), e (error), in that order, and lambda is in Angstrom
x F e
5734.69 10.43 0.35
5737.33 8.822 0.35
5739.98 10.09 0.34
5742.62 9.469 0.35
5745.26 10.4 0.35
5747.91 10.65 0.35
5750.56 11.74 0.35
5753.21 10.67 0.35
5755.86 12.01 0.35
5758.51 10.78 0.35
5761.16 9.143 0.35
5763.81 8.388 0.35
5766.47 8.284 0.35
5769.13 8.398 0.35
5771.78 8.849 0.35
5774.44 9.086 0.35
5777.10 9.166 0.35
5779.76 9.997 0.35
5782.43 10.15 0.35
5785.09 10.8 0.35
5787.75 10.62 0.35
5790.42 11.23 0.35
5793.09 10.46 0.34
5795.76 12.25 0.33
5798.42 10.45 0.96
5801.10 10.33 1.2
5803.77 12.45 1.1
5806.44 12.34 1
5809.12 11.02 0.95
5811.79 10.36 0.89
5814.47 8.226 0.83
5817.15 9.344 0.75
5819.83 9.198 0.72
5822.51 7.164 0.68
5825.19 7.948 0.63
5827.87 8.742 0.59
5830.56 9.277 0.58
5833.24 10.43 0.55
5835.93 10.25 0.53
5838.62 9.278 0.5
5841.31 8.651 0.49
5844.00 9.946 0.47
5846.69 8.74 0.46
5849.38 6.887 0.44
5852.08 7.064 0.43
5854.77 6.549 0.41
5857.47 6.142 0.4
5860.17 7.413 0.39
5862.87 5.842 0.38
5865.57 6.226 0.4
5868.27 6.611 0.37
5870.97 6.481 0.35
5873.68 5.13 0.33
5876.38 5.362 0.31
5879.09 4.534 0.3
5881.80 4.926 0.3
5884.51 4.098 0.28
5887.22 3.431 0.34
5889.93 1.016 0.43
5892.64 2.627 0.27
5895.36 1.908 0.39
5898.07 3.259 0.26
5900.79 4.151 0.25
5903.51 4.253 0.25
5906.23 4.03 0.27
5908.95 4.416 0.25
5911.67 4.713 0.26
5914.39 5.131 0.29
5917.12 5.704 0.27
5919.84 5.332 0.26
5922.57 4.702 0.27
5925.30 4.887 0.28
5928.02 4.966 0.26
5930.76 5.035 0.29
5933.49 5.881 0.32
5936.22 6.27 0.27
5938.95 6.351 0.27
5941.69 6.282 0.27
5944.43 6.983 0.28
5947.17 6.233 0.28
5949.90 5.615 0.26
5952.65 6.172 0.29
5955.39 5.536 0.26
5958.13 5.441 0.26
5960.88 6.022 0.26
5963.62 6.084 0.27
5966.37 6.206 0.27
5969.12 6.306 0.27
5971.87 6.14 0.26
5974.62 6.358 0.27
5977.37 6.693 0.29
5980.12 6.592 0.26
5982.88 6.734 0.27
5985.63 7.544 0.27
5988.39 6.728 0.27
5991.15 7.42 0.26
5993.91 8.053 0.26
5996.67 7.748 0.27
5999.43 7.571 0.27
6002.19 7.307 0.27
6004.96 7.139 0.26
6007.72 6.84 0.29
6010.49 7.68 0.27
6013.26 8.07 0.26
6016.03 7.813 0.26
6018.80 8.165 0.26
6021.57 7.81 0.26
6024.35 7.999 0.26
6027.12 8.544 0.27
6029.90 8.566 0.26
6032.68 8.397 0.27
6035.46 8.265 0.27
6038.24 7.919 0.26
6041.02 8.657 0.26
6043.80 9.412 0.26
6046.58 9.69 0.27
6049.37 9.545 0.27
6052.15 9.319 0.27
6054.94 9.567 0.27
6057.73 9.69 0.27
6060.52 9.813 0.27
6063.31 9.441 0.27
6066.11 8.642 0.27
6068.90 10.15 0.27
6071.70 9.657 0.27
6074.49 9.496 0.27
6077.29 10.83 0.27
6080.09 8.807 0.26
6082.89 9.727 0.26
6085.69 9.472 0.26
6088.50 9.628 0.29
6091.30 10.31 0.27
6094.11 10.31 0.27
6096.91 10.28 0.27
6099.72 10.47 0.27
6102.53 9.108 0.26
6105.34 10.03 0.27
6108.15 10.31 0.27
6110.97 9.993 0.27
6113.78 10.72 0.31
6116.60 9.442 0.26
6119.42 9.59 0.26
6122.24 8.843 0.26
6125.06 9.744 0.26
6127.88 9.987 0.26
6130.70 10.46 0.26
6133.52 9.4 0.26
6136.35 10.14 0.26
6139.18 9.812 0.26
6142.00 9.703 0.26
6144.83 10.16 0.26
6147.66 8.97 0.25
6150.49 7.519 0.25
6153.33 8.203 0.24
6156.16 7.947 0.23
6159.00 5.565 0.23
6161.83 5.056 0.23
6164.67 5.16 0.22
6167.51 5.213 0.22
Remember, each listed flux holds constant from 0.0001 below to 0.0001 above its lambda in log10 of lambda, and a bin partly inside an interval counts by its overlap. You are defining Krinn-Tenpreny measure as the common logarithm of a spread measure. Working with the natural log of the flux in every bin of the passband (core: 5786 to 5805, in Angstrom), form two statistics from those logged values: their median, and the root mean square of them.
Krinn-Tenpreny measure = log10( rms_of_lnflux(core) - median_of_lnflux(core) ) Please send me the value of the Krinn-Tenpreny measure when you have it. -1.4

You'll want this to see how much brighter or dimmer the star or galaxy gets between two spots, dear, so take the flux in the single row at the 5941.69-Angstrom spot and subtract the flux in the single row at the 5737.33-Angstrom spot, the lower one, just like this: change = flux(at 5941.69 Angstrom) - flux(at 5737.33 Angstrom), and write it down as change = -3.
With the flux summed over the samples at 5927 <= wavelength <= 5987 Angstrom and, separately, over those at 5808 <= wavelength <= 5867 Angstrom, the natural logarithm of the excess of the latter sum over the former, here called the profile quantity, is 3.9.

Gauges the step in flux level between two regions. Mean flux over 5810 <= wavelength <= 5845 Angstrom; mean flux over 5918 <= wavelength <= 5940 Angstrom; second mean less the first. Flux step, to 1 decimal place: -3.7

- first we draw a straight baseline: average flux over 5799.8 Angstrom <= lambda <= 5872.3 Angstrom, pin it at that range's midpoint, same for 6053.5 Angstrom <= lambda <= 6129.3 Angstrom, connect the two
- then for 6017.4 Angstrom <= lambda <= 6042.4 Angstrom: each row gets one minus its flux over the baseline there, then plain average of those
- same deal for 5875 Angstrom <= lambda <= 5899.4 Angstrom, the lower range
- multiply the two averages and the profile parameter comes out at 0.08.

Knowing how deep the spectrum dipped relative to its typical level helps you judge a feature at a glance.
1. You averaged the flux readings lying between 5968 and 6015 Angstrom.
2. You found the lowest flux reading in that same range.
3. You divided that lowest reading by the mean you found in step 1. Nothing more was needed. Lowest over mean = 0.86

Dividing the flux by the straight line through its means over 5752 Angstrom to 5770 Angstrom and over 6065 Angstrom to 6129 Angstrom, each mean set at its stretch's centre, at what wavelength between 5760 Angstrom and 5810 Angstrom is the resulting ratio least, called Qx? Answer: 5766.47 Angstrom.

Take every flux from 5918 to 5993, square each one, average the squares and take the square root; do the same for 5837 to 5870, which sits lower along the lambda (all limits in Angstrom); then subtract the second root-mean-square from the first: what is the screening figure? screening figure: -1.4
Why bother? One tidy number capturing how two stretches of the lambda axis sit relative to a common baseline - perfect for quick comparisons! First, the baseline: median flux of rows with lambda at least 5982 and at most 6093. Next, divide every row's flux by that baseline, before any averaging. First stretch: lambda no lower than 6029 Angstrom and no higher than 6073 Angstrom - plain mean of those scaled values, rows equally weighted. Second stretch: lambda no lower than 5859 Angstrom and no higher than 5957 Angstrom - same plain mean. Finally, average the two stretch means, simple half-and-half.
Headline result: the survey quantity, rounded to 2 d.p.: 0.83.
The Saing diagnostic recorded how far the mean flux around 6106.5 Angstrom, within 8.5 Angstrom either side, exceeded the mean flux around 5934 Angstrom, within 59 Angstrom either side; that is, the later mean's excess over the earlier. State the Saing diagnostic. 5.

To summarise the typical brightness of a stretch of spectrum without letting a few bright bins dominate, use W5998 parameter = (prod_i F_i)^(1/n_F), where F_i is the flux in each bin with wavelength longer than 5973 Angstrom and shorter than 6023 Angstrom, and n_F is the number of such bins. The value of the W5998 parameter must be 7.3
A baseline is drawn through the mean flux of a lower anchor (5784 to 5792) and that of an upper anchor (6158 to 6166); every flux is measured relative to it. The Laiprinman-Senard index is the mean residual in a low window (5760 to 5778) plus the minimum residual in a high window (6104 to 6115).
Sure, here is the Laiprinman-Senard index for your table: 2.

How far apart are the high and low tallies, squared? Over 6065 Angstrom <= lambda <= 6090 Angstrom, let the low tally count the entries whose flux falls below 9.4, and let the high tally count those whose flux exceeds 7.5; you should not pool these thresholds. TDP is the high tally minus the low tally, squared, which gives 49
